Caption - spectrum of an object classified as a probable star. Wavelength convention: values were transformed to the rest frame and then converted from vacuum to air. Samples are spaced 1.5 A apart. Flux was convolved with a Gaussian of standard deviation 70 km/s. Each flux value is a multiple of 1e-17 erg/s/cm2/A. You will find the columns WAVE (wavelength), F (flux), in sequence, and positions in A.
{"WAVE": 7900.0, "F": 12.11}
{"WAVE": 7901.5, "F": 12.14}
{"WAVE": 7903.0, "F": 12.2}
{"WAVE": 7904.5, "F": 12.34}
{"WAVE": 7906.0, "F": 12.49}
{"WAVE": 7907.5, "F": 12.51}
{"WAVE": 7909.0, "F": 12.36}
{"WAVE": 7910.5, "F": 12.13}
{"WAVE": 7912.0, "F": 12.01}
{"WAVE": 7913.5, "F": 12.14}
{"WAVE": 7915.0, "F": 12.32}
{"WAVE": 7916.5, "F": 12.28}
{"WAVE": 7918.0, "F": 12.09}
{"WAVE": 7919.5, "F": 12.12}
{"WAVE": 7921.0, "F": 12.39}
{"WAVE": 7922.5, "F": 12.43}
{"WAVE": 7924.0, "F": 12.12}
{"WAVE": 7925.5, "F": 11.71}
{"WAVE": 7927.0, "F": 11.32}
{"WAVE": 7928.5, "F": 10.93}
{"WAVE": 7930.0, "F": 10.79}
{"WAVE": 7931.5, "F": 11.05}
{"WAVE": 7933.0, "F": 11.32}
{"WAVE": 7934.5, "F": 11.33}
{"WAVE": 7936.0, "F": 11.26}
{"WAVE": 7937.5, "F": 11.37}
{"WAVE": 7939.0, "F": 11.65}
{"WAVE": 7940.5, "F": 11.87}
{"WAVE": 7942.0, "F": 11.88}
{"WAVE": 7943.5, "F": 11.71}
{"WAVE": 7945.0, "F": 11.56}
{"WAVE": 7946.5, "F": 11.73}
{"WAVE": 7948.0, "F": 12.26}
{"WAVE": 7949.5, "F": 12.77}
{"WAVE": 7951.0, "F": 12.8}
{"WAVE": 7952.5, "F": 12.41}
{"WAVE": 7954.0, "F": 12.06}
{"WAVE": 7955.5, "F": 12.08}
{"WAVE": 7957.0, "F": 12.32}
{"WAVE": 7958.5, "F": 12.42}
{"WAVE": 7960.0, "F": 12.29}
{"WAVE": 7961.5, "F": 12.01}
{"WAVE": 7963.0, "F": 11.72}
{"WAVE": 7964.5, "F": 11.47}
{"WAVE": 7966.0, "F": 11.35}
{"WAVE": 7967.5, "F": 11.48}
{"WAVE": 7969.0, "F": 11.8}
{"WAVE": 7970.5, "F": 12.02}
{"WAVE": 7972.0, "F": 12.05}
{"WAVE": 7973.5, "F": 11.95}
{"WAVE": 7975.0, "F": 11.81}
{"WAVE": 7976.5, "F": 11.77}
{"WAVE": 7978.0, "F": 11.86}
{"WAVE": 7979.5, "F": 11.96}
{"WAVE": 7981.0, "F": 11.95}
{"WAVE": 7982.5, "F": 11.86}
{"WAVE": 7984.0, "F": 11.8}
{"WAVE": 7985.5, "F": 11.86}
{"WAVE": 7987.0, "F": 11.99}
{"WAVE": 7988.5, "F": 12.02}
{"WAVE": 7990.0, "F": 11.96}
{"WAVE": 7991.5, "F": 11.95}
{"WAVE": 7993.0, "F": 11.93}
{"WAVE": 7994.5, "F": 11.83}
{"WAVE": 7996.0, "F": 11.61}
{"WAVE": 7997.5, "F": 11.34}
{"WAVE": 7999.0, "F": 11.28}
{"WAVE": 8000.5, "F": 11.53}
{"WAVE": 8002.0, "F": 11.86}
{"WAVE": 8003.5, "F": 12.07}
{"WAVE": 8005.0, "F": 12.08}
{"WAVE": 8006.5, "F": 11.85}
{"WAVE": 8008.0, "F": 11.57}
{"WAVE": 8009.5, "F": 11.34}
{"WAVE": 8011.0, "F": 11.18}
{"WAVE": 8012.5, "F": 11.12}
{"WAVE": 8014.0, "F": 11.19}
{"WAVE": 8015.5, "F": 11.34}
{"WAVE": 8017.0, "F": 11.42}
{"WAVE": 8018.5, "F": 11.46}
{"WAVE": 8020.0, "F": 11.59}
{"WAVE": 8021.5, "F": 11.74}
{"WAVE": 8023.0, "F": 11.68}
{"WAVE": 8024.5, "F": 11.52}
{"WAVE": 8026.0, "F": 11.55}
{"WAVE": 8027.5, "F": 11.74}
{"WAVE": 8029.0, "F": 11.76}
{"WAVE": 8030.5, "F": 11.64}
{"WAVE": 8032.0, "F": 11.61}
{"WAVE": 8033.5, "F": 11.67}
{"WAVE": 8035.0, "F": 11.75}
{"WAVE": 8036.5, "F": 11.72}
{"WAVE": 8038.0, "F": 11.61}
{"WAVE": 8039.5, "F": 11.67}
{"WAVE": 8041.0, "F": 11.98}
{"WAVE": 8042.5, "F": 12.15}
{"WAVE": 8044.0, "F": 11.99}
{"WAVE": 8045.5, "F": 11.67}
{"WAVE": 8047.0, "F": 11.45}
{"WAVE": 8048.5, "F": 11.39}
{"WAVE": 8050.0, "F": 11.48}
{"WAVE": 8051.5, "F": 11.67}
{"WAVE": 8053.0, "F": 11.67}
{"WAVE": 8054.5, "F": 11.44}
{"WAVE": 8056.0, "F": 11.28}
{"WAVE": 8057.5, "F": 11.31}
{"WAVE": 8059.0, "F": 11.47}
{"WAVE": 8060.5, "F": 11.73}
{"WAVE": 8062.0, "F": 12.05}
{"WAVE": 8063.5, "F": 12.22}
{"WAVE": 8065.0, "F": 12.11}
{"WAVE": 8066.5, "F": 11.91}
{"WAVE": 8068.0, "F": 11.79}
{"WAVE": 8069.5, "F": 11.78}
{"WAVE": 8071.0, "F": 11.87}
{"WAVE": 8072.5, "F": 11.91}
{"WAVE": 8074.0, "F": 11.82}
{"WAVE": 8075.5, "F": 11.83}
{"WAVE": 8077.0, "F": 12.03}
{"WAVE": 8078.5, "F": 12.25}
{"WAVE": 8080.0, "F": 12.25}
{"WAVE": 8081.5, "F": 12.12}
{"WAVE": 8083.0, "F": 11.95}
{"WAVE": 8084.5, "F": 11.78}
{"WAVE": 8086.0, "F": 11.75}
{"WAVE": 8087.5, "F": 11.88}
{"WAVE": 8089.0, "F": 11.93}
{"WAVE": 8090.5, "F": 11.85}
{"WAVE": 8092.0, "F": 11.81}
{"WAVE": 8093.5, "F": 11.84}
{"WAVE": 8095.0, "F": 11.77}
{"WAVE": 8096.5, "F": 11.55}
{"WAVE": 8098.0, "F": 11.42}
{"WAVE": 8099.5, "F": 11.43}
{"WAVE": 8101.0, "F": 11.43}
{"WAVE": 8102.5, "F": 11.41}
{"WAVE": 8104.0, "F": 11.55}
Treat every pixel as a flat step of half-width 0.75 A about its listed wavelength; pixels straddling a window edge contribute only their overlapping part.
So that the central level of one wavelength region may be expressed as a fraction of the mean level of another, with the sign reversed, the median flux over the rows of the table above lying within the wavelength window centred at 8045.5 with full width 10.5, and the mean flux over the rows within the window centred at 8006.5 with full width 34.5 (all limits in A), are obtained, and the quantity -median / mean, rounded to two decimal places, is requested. -1.01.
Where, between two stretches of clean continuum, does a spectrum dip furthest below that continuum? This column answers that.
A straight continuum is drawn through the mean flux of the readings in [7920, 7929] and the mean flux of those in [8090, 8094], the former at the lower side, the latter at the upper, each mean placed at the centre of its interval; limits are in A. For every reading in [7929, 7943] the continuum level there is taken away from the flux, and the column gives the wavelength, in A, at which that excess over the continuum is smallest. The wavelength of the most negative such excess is 7930.0 A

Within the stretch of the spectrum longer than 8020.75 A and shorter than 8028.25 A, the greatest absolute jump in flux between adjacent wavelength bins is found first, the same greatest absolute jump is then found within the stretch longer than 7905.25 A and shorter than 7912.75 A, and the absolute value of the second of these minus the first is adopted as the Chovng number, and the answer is 0.04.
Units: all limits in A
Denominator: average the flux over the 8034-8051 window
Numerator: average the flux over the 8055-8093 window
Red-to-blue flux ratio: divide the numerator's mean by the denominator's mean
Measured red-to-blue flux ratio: 1.01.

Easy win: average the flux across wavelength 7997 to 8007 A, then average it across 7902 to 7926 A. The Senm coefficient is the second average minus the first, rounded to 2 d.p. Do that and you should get 0.51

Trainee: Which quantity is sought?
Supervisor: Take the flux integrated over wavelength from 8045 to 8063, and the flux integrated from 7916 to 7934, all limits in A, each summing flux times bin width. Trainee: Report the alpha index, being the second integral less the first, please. 3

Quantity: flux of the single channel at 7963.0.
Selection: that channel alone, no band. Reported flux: 11.72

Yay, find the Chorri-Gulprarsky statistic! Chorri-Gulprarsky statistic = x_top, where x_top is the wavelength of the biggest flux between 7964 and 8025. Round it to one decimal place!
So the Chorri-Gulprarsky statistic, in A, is 8005.0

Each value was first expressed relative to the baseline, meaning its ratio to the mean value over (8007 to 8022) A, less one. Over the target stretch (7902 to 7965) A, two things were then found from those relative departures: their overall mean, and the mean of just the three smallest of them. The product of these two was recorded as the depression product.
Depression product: -0.0020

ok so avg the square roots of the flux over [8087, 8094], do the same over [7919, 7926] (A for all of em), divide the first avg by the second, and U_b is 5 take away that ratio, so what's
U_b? 4.01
